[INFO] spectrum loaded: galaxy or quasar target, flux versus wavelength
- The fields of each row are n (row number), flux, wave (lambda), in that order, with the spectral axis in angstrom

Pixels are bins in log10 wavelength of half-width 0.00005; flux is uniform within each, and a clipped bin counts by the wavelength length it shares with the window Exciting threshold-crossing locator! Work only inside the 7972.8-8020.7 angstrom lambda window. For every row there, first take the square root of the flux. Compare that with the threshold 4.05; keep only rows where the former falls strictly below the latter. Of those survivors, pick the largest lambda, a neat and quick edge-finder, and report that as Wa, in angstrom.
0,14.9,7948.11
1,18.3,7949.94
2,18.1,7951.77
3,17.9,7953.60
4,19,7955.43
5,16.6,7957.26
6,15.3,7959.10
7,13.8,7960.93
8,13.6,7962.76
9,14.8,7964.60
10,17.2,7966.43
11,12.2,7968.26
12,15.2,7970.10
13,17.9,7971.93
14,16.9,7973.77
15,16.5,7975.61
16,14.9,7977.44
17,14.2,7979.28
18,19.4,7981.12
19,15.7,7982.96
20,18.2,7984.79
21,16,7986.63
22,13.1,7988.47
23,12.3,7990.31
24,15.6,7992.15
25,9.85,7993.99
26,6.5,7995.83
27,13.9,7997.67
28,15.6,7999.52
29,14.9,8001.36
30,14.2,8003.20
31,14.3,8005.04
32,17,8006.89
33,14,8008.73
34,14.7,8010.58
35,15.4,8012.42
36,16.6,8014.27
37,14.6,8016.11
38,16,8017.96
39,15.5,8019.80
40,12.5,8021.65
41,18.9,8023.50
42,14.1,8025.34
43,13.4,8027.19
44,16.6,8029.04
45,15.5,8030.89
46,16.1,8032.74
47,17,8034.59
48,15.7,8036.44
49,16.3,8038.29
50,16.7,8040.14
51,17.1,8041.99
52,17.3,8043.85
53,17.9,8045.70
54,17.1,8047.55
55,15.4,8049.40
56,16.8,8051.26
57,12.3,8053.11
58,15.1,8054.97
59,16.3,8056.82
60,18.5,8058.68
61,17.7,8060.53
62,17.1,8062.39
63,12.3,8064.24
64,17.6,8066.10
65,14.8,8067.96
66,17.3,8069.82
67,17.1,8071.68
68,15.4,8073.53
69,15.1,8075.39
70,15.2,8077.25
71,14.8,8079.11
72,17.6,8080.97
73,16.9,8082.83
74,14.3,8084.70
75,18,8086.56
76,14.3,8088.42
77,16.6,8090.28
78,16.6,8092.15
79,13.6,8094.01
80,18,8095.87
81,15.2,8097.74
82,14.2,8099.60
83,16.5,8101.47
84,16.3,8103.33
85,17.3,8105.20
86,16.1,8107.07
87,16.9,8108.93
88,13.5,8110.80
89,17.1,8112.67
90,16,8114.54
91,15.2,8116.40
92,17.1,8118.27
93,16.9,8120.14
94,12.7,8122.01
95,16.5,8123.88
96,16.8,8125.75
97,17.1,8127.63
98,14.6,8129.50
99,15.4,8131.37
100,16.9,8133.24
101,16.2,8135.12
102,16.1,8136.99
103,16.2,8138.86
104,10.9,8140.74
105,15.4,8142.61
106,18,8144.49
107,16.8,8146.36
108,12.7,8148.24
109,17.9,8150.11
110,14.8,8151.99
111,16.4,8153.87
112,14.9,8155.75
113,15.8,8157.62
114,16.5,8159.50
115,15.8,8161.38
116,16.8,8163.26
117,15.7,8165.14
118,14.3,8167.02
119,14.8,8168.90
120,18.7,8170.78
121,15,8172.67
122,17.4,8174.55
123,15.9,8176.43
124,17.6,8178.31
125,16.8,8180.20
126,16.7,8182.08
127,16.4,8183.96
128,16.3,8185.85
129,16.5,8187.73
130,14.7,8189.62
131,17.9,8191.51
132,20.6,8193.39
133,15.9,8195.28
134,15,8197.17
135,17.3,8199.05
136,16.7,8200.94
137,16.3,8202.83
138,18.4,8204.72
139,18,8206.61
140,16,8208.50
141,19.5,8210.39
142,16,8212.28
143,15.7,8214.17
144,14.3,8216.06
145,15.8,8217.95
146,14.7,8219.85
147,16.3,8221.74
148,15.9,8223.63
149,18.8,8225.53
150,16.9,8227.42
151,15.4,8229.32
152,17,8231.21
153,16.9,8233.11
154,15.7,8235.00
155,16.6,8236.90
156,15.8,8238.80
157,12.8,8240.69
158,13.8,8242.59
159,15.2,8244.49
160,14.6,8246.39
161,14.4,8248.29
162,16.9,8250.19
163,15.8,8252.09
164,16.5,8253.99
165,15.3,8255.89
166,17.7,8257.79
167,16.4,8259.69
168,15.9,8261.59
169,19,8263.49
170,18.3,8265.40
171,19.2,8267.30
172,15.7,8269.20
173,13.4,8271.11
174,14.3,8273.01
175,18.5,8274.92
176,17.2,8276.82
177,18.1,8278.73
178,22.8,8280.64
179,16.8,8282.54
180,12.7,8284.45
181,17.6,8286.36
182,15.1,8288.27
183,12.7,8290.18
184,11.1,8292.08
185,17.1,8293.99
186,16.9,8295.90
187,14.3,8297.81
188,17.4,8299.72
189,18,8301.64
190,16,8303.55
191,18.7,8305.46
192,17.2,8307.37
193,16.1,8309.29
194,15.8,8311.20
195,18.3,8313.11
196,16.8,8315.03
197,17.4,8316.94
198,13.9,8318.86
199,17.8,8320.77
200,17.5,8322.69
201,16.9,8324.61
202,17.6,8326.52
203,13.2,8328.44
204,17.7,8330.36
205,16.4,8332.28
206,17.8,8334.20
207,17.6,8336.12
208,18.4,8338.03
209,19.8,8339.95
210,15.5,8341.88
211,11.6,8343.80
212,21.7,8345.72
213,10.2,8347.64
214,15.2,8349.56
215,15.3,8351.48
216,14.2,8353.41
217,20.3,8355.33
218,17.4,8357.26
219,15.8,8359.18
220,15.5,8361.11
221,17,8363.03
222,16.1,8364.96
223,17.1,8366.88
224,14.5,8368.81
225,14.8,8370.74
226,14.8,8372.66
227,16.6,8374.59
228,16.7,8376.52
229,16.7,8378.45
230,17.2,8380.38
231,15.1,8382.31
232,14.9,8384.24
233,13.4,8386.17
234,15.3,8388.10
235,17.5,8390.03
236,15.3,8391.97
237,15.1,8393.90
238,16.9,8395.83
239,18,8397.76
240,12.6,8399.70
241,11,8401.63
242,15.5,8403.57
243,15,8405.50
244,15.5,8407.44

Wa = 8019.80 angstrom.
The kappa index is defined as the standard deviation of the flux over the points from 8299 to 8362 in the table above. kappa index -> 2.3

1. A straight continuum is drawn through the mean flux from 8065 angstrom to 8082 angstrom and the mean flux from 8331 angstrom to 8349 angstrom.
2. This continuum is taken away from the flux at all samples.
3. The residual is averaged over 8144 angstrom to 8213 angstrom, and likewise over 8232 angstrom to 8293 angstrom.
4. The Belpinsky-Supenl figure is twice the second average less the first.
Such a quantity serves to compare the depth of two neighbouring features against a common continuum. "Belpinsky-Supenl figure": -1.0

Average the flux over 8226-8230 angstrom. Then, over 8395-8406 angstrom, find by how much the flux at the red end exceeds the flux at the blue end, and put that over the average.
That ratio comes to -0.12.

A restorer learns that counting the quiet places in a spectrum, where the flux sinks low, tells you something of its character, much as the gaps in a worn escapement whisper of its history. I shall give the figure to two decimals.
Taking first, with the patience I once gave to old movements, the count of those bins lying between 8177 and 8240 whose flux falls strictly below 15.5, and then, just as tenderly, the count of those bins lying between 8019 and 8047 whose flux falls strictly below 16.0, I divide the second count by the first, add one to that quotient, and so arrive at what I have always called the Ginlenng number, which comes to 2.20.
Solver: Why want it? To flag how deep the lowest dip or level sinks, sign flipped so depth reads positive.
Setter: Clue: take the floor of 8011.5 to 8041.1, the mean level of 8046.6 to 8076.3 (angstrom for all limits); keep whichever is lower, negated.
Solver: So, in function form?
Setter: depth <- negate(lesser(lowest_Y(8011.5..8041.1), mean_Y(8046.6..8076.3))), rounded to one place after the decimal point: -12.5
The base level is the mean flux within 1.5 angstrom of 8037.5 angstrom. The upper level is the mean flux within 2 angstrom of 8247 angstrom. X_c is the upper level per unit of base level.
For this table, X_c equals 0.91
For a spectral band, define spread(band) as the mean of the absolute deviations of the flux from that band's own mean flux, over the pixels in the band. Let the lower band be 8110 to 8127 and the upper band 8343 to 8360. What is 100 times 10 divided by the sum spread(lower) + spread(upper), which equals 249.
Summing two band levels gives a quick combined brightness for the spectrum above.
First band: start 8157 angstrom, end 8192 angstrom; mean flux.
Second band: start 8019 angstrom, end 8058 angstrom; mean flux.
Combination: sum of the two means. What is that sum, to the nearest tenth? 32.2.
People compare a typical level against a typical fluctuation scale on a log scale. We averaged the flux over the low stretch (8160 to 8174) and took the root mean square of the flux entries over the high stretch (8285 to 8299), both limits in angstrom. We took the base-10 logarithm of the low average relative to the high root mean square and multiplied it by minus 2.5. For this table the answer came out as -0.05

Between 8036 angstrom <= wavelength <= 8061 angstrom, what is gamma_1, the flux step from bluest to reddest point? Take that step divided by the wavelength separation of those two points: 0.1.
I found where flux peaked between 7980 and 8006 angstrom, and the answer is 7981.12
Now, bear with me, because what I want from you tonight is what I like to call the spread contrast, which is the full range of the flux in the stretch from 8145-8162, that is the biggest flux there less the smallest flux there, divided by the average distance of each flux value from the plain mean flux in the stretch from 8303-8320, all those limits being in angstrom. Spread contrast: 4.7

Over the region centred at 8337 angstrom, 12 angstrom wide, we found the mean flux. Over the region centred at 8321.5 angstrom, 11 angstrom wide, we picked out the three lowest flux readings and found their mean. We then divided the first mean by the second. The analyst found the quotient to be 1.09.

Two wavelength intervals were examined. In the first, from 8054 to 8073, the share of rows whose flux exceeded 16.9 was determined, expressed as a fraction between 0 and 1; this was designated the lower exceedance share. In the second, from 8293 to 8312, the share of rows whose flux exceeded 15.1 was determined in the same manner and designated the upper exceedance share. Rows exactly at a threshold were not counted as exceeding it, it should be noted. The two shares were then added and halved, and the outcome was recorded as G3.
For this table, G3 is 0.750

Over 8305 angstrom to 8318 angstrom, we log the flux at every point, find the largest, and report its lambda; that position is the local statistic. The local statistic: 8305.46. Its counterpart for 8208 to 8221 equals 8210.39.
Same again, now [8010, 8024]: 8023.50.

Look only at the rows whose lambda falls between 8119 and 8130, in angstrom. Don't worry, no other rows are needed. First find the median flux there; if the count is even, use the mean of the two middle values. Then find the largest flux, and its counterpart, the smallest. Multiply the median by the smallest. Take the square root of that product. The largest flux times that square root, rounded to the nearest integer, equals 249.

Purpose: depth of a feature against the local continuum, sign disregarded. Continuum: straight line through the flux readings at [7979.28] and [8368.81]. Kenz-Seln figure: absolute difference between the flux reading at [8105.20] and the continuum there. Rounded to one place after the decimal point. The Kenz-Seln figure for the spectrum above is 3.0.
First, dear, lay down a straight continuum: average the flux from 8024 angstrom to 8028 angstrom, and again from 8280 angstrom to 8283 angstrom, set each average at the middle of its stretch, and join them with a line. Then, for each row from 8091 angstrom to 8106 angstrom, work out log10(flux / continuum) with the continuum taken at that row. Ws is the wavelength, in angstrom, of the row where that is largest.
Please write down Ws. 8095.87 angstrom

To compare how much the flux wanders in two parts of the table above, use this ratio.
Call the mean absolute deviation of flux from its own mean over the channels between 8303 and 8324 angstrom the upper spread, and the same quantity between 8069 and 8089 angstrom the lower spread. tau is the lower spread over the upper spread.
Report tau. 1.21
